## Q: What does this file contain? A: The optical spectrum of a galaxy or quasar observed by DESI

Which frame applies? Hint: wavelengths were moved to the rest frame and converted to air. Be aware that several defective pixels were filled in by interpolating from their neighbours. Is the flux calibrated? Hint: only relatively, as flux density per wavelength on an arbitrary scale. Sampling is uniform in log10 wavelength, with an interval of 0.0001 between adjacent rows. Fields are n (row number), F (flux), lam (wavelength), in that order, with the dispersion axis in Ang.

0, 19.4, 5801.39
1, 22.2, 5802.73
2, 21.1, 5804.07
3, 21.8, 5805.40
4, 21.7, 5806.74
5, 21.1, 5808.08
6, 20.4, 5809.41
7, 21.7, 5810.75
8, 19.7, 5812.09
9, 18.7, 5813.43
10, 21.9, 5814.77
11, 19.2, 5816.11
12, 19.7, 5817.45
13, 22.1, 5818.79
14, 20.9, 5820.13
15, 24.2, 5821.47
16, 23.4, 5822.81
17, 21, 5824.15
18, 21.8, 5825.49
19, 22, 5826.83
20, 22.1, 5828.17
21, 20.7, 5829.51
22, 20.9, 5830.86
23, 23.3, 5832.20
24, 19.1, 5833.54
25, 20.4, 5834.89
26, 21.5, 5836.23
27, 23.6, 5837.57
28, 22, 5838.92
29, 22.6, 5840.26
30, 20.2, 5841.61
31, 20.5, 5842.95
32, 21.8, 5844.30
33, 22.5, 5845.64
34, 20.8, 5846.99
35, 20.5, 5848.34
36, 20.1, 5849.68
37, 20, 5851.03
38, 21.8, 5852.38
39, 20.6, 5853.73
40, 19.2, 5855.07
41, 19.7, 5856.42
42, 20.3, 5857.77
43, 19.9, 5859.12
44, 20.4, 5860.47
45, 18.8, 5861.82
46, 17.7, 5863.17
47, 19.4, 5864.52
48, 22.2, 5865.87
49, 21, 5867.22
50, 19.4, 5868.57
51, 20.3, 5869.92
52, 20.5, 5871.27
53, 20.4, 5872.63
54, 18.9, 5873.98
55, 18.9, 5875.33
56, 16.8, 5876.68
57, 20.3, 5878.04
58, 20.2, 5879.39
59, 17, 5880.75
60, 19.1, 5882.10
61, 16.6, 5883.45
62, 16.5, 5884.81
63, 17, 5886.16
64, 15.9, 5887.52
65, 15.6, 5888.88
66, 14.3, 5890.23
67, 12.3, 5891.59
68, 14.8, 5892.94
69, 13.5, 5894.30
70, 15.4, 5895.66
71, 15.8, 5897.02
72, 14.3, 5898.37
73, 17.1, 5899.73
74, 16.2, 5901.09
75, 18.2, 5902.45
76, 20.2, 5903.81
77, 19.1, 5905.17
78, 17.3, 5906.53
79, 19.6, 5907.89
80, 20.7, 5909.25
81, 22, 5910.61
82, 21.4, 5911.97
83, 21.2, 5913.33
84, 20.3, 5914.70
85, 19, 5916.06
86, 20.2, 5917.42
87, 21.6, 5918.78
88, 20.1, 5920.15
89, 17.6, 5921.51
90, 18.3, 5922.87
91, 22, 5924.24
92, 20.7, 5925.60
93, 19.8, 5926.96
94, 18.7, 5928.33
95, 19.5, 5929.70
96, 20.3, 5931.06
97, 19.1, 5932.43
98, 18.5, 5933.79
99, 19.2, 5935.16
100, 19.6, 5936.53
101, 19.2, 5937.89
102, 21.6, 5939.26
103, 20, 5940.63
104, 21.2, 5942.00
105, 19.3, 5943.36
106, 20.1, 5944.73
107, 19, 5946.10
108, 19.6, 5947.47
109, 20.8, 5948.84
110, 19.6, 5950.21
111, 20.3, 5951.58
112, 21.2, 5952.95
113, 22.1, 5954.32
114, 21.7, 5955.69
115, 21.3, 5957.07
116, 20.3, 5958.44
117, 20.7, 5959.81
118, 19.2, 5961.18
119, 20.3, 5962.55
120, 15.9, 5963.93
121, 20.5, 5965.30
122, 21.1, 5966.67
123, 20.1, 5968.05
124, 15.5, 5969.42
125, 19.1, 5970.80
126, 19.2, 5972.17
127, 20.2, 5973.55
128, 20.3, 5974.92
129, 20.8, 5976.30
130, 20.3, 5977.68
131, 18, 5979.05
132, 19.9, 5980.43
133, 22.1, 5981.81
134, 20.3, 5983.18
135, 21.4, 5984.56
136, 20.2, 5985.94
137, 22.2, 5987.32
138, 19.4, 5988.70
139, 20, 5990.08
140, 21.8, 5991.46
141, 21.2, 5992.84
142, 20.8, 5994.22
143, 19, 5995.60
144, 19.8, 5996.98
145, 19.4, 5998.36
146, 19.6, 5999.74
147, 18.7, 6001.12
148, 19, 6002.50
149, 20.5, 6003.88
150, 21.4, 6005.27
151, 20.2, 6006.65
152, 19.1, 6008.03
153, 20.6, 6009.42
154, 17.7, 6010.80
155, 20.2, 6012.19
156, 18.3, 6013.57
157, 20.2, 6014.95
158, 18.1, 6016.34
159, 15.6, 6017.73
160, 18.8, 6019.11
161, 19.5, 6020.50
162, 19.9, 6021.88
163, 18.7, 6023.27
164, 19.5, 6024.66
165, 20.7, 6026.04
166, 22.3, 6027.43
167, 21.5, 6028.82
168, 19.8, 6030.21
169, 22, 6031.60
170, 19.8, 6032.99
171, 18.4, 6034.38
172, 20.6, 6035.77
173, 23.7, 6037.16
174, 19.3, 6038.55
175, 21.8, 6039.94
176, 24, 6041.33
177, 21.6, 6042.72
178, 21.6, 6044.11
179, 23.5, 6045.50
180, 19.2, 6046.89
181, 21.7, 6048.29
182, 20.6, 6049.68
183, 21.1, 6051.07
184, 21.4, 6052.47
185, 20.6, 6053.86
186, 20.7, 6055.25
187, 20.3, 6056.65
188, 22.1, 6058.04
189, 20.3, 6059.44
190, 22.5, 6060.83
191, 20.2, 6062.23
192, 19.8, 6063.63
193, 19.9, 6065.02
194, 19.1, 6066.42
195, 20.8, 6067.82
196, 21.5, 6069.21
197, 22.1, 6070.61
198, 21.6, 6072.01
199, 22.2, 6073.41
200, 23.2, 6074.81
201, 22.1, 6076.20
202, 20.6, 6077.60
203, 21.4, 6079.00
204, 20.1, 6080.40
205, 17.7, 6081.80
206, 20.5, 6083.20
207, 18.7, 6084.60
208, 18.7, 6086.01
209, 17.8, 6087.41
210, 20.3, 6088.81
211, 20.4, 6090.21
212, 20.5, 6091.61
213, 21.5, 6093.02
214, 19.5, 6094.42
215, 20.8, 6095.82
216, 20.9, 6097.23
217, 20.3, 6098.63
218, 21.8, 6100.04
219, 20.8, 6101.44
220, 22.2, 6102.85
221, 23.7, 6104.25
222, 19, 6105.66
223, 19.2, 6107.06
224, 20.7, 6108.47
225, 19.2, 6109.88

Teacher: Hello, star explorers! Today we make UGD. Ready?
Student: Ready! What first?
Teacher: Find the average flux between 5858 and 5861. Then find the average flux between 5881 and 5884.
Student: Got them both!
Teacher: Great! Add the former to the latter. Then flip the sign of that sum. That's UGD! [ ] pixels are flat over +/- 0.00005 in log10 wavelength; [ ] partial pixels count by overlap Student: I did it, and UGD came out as -38.0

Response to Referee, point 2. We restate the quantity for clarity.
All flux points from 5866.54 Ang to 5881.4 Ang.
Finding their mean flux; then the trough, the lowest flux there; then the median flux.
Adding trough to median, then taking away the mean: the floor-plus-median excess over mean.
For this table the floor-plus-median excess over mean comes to 17.6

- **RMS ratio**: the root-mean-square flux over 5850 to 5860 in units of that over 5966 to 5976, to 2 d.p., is 1.04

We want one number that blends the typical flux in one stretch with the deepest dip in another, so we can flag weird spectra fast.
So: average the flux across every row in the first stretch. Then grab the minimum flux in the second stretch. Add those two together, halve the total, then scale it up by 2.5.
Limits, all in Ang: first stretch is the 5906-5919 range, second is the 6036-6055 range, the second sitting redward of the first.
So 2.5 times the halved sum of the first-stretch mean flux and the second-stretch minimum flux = 49.4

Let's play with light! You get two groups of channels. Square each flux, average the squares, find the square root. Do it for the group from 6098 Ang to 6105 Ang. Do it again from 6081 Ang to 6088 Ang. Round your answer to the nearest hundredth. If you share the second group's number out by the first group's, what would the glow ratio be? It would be 0.86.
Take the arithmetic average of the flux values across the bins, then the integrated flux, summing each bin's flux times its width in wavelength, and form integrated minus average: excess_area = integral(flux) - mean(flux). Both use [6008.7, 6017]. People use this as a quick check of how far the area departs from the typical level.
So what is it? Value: 140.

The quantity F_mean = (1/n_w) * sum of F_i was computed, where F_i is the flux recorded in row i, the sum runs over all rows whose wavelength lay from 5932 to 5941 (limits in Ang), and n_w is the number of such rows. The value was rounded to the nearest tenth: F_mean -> 19.6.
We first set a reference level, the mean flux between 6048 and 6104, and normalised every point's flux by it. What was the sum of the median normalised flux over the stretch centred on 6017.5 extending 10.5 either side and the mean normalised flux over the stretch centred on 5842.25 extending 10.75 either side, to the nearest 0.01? 1.97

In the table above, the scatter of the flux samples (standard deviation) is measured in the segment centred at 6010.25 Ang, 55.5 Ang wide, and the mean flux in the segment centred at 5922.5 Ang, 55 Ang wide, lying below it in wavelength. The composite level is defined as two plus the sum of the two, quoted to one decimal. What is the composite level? 22.8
